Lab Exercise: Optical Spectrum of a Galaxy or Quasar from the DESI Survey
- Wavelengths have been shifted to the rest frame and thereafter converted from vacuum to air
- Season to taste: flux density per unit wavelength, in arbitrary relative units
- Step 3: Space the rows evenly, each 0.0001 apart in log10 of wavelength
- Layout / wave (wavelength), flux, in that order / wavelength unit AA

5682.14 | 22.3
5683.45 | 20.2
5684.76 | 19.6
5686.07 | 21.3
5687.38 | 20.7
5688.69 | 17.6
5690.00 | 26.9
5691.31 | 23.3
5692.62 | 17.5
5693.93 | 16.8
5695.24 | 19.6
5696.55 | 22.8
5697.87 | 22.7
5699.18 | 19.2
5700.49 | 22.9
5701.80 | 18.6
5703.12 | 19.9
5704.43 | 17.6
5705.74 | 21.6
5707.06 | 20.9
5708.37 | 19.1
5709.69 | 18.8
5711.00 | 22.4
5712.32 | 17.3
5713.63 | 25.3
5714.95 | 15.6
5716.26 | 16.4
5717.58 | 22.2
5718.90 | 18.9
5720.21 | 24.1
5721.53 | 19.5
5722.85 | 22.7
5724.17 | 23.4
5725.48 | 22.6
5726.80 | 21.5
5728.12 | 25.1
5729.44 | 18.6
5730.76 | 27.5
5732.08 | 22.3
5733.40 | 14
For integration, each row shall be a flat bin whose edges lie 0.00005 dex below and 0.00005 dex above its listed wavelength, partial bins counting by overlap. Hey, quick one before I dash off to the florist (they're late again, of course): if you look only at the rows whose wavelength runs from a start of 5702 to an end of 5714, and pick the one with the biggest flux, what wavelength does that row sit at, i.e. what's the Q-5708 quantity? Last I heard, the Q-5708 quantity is 5713.63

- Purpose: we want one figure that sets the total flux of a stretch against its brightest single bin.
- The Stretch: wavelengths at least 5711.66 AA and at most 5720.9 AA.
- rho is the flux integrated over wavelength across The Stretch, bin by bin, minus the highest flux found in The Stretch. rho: 159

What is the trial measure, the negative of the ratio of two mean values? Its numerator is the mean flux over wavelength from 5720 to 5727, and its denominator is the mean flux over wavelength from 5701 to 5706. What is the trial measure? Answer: -1.15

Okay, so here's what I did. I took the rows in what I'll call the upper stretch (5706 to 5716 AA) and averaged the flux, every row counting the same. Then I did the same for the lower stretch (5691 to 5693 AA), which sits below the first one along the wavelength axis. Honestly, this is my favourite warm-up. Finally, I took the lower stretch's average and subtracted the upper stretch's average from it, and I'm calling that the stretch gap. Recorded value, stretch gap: 0.5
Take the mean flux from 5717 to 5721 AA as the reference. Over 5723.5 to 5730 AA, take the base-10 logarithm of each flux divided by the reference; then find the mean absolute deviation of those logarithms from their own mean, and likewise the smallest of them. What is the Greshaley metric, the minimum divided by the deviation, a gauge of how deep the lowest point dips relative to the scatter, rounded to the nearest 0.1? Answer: -1.9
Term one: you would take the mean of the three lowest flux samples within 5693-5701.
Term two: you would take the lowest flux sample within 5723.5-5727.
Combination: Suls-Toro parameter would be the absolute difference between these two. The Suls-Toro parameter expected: 3.0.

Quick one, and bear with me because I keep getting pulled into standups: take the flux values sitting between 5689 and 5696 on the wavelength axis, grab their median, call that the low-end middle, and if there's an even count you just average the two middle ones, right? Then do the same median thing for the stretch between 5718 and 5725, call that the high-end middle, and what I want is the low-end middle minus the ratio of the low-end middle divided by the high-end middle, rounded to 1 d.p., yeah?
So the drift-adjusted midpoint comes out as 18.7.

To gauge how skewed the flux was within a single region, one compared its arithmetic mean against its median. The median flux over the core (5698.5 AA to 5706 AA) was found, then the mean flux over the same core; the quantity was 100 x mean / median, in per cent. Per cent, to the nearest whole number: 102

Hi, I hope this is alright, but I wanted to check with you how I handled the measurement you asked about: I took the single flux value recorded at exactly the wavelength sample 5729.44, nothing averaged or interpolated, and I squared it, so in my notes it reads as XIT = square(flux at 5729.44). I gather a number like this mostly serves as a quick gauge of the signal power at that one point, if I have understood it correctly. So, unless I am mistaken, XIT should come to 346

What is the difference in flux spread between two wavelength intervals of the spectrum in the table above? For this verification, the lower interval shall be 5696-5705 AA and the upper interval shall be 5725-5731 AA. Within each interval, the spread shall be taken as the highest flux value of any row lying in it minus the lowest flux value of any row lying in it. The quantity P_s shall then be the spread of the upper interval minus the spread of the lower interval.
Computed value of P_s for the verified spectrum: 4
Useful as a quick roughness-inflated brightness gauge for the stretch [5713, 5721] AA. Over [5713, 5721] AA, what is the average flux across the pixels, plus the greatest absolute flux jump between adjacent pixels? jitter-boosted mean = 30.1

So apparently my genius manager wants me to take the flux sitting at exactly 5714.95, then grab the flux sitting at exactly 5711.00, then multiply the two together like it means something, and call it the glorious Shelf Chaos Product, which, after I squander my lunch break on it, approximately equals 349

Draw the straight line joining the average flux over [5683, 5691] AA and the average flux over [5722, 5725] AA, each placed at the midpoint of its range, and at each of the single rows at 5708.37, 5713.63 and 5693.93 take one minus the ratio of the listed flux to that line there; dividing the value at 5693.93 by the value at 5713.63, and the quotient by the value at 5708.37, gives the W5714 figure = -12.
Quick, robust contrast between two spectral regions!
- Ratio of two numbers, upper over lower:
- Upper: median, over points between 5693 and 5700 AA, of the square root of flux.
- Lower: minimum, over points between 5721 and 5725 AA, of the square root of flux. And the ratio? 1.00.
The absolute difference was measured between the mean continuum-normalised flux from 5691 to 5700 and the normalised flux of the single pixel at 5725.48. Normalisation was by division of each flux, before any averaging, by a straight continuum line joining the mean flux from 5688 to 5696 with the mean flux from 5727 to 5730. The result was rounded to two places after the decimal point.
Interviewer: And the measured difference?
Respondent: 0.05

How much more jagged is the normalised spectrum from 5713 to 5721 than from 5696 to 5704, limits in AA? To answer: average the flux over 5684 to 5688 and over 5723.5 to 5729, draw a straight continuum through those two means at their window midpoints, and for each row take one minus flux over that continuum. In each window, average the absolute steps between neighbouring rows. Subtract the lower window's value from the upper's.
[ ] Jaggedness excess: 0.10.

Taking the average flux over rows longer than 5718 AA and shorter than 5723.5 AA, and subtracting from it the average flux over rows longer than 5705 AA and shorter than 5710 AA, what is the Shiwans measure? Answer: 1.20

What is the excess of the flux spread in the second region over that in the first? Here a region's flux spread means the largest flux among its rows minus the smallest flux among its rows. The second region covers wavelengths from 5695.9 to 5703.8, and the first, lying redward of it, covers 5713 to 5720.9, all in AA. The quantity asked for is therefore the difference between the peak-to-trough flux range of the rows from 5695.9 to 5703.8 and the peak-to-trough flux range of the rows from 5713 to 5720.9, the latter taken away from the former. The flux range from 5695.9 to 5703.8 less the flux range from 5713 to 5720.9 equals -5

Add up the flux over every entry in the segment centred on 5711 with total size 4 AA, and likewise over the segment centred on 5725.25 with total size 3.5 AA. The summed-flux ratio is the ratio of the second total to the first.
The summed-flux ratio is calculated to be 1.15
